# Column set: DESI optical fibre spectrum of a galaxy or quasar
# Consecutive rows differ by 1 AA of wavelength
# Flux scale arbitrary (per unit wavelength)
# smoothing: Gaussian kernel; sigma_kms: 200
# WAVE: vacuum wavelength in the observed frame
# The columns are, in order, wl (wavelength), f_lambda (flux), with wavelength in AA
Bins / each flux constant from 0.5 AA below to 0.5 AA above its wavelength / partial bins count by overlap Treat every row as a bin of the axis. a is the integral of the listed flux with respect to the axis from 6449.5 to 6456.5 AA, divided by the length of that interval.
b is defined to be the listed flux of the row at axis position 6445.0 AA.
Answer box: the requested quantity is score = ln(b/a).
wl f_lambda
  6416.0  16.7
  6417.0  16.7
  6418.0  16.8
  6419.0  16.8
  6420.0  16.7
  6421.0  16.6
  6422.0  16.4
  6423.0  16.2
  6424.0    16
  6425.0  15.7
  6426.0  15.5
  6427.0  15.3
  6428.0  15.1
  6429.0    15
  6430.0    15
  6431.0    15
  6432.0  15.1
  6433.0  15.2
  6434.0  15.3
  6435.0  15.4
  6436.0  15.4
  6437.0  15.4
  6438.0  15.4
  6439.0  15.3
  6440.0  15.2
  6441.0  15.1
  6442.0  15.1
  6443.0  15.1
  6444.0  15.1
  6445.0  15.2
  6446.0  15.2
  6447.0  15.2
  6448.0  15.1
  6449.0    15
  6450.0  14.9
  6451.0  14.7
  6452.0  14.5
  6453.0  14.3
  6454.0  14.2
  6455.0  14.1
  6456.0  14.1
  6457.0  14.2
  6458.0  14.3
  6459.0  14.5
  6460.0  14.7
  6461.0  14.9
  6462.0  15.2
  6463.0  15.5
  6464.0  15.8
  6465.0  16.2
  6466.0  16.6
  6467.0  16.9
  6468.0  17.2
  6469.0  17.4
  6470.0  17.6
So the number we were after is 0.05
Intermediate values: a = 14.4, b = 15.2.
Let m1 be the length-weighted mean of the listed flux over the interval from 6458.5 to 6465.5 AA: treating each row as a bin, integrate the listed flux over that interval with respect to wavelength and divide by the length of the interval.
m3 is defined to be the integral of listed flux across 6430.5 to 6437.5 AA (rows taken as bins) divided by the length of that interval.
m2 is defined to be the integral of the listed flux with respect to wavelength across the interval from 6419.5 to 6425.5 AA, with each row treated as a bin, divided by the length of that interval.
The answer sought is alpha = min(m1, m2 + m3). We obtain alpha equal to 15.3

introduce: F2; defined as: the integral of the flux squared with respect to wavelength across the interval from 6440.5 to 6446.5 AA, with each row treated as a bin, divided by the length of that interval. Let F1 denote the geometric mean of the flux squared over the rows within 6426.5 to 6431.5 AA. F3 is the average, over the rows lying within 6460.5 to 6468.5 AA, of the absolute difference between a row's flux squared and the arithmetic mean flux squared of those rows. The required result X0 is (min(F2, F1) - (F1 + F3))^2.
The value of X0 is 487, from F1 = 227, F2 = 229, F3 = 22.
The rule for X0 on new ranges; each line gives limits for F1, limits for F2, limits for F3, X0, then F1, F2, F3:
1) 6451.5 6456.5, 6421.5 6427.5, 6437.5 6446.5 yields 6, 203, 251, 2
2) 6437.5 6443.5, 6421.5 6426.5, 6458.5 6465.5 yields 229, 231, 255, 15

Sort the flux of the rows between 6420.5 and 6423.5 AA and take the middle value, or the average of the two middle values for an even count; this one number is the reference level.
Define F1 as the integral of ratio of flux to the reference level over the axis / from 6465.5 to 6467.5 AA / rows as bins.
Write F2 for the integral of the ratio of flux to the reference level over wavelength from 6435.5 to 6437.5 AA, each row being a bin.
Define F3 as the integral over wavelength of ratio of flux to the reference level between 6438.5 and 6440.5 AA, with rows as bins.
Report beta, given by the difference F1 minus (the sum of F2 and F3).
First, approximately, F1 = 2.04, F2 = 1.88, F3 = 1.86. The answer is -1.70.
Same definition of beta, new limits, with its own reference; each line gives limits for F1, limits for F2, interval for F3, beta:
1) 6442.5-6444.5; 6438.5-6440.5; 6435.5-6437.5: -1.90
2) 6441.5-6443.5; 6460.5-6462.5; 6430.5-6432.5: -1.83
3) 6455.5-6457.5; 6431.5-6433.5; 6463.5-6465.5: -2.07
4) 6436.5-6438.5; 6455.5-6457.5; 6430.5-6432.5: -1.68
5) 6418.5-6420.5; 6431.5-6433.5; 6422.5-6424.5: -1.77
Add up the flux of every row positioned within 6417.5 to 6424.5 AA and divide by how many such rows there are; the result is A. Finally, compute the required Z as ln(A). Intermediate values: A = 16.5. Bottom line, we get 2.80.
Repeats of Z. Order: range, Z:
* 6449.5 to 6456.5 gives 2.67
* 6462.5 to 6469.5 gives 2.80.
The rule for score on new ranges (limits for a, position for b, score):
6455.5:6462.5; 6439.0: 0.05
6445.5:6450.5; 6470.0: 0.15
